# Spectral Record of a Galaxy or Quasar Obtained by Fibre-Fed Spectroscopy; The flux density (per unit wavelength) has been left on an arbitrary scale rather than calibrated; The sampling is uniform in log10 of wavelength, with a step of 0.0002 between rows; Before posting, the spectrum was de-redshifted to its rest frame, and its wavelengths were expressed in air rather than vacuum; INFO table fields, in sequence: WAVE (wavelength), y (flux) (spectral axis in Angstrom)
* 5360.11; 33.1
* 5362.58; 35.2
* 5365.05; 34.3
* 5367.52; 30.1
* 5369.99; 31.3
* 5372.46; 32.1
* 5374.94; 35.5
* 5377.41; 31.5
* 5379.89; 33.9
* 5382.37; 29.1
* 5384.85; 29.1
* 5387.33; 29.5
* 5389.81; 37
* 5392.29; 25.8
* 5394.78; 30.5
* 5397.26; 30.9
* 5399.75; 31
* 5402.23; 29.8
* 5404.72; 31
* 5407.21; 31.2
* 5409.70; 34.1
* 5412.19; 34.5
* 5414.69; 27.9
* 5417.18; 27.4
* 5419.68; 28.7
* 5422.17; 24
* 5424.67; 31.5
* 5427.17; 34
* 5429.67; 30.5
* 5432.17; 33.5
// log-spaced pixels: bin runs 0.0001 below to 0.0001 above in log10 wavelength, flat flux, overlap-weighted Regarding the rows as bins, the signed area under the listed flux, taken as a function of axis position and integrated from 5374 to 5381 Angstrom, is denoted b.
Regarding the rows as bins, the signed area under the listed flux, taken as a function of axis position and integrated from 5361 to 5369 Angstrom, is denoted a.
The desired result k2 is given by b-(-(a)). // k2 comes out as 500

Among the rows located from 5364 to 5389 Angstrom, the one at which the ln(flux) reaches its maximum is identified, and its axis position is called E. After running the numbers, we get 5374.94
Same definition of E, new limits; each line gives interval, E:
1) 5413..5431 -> 5427.17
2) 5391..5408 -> 5407.21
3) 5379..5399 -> 5389.81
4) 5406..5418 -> 5412.19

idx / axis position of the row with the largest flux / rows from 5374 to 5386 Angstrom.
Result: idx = 5374.94 Angstrom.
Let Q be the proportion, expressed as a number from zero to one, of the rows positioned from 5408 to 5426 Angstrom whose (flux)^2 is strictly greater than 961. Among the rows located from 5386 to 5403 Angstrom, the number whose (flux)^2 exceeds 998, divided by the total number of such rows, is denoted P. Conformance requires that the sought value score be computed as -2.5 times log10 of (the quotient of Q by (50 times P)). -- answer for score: 3.05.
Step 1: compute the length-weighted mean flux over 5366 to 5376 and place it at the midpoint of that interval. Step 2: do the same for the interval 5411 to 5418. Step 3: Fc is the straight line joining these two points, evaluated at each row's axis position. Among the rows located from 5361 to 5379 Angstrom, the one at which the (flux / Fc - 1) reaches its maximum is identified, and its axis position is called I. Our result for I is 5374.94 Angstrom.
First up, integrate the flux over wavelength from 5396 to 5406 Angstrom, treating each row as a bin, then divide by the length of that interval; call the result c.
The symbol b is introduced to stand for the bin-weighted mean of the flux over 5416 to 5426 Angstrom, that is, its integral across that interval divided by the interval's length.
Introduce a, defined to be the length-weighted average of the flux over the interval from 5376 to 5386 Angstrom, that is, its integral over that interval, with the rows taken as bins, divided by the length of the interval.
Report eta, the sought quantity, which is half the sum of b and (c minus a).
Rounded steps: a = 31.0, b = 27.9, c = 30.7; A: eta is 13.8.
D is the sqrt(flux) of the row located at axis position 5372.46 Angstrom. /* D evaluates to 5.67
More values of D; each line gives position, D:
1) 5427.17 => 5.83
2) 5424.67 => 5.61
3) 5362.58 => 5.93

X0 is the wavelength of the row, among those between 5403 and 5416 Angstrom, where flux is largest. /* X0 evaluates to 5412.19 Angstrom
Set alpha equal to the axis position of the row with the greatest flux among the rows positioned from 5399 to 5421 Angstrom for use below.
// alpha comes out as 5412.19 Angstrom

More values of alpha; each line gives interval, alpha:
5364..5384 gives 5374.94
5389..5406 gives 5389.81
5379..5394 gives 5389.81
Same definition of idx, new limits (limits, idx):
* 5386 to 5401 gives 5389.81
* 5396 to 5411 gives 5409.70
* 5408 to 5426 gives 5412.19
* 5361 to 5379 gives 5374.94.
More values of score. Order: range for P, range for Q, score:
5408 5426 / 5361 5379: 3.05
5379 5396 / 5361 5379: 3.05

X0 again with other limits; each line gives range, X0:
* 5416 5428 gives 5427.17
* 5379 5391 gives 5389.81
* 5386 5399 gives 5389.81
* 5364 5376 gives 5374.94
